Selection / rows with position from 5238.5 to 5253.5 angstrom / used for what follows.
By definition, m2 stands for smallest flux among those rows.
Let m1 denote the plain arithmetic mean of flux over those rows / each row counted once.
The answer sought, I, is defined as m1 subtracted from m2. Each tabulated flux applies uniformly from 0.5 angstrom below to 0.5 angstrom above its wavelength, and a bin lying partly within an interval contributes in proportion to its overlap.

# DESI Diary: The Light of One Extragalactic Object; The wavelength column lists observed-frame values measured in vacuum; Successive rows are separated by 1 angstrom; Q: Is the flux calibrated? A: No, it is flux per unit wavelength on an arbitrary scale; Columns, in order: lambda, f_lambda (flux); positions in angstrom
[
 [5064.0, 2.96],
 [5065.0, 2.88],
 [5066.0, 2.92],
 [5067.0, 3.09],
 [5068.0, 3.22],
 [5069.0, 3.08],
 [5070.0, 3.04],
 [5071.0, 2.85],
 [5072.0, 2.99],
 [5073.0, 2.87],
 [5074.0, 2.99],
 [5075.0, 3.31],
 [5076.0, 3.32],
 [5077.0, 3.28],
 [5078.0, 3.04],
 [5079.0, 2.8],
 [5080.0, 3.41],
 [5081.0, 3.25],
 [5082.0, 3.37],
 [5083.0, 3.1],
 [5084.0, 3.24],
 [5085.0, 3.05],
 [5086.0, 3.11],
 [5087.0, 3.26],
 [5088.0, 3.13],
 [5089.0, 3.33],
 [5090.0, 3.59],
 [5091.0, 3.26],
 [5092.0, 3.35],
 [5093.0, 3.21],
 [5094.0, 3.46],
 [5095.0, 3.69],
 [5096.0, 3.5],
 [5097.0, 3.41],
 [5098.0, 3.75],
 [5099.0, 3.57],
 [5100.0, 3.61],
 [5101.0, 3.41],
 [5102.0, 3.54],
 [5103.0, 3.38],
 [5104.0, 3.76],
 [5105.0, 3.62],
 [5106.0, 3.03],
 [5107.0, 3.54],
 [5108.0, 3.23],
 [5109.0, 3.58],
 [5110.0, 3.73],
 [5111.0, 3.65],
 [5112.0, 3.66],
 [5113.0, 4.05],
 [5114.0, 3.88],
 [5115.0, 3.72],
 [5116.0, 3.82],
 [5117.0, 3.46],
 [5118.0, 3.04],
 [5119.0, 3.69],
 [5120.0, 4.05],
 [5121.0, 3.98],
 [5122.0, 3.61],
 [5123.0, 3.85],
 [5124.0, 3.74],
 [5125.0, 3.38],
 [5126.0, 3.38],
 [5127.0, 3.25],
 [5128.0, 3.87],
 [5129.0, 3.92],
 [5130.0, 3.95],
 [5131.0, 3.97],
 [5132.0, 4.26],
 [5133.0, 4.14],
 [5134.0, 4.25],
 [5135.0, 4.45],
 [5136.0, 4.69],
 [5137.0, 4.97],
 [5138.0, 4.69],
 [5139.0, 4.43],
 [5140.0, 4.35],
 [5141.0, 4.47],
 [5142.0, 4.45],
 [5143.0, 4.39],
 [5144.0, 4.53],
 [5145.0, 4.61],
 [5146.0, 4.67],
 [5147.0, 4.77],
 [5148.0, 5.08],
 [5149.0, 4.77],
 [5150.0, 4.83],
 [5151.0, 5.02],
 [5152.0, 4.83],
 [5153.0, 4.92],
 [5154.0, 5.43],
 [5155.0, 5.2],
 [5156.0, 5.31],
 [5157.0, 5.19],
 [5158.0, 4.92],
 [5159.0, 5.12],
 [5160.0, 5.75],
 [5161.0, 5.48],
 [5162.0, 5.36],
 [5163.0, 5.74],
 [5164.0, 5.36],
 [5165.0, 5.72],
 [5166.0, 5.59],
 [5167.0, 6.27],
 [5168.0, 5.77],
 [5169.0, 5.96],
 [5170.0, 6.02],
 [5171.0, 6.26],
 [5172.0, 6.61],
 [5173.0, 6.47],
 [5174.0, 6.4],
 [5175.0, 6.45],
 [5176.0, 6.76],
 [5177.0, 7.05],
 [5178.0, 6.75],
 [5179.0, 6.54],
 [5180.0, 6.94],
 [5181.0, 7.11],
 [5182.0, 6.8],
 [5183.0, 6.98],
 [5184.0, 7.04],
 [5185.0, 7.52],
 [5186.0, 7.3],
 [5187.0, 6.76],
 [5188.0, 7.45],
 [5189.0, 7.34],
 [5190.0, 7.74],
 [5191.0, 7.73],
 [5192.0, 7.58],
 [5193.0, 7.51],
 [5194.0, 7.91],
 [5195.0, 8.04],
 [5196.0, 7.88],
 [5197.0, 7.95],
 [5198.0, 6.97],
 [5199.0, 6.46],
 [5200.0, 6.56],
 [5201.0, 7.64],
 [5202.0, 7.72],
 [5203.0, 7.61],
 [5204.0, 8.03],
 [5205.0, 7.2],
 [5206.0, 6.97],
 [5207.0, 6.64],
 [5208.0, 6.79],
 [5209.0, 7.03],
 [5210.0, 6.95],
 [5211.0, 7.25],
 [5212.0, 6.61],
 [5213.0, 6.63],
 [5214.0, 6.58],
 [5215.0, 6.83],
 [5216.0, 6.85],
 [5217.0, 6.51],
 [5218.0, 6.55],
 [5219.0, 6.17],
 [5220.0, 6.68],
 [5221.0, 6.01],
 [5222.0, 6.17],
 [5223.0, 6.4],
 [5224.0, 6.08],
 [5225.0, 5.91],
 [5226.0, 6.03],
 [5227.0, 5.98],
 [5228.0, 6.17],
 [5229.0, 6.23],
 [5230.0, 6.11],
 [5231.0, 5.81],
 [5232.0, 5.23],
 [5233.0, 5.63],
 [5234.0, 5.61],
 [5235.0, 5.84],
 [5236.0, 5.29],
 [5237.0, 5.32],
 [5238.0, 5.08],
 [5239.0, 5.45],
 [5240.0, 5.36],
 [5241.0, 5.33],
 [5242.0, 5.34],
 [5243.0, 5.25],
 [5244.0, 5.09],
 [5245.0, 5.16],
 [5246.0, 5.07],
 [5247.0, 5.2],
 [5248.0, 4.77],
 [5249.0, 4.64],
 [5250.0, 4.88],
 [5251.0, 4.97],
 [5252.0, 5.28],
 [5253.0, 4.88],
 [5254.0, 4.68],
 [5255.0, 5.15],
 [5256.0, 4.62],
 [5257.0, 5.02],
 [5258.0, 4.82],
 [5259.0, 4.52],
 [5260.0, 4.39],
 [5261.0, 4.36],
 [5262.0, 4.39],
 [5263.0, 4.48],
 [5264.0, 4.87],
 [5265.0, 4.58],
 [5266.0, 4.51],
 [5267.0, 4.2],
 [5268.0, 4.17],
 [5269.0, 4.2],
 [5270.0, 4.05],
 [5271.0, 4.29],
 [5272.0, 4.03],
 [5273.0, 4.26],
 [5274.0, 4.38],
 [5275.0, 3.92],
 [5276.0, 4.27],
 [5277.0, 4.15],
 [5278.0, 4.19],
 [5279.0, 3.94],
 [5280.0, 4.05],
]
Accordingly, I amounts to -0.47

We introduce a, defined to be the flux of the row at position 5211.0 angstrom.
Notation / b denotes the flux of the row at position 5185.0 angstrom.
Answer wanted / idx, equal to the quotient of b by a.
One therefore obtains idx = 1.04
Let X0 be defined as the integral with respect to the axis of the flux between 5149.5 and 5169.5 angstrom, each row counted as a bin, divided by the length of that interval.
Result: 5.4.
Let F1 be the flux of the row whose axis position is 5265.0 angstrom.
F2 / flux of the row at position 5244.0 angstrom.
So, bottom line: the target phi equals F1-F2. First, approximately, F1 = 4.58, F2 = 5.09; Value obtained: -0.5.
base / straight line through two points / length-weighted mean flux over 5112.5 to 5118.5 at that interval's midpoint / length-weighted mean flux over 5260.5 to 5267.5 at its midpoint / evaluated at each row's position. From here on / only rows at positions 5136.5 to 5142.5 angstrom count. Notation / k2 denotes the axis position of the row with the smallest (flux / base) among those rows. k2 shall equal 5140.0 angstrom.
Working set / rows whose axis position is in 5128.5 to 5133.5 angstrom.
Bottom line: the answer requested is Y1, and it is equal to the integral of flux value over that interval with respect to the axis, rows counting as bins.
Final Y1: 20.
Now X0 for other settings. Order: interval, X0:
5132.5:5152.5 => 4.6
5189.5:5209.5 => 7.4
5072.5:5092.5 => 3.2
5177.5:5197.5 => 7.3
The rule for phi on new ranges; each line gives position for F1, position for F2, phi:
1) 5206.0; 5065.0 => 4.1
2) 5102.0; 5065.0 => 0.7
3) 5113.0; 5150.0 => -0.8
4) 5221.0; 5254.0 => 1.3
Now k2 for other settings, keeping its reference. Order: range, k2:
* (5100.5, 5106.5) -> 5106.0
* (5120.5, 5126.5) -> 5126.0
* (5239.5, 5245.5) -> 5244.0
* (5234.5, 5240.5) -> 5238.0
